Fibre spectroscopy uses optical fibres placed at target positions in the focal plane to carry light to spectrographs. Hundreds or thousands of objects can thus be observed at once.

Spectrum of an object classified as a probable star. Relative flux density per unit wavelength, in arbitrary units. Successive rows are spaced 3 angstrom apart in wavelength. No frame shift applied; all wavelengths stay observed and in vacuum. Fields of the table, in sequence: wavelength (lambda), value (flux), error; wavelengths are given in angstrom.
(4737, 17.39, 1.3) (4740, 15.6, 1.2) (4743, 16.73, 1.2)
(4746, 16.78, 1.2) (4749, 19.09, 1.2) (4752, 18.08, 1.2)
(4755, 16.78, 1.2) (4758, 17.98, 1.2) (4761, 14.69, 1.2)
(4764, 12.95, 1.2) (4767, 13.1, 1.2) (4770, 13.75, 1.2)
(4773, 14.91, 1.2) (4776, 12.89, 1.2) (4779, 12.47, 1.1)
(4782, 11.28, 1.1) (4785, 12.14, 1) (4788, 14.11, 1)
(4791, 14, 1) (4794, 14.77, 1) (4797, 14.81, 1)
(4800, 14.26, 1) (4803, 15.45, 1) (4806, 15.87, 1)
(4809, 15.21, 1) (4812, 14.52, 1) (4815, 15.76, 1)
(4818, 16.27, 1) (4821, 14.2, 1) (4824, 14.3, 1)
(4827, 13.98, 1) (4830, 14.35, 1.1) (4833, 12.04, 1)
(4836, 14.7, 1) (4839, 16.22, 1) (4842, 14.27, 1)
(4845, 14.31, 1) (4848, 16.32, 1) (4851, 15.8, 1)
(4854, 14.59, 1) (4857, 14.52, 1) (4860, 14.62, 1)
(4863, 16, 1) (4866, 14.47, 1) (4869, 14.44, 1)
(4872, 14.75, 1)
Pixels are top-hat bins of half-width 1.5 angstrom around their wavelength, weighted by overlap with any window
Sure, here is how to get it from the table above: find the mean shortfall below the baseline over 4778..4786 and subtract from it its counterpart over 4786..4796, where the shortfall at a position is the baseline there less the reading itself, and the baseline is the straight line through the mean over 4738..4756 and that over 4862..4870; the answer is 2.5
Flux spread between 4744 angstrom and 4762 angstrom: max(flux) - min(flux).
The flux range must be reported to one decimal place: 4.4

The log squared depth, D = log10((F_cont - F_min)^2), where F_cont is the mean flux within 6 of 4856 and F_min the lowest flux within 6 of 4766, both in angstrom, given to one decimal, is 0.6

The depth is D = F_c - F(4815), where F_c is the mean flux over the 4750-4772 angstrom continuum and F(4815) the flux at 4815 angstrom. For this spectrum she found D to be -0.4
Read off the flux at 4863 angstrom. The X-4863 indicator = 16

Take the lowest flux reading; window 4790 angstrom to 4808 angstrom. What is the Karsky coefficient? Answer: 14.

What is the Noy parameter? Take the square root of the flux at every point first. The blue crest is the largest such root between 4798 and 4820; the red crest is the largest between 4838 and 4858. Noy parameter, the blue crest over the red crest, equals 1.00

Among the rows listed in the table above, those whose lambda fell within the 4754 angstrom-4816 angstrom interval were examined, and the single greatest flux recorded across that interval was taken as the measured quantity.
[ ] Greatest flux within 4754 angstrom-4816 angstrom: 17.98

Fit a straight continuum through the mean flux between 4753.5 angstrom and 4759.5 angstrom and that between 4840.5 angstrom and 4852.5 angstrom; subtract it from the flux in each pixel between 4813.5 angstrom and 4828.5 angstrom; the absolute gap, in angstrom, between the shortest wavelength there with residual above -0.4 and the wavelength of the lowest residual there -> 12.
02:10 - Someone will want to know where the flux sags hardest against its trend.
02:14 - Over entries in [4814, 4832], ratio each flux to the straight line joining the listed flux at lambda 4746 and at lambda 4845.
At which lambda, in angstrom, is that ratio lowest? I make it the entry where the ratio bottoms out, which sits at 4827 angstrom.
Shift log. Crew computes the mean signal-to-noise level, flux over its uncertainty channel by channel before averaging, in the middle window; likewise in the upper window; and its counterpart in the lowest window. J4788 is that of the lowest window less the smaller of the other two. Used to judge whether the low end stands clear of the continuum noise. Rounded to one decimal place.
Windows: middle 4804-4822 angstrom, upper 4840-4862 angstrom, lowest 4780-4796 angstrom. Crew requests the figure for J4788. -1.9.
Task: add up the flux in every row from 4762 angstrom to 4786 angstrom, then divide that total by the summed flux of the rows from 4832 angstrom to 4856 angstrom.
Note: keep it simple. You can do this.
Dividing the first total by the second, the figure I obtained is 0.88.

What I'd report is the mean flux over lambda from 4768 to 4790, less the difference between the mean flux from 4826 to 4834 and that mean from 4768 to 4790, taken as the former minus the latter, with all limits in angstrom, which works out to 12.7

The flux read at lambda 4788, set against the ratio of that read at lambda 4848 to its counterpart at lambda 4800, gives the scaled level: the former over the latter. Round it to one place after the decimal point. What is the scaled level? 12.3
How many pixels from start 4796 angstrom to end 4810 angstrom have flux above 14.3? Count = 4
